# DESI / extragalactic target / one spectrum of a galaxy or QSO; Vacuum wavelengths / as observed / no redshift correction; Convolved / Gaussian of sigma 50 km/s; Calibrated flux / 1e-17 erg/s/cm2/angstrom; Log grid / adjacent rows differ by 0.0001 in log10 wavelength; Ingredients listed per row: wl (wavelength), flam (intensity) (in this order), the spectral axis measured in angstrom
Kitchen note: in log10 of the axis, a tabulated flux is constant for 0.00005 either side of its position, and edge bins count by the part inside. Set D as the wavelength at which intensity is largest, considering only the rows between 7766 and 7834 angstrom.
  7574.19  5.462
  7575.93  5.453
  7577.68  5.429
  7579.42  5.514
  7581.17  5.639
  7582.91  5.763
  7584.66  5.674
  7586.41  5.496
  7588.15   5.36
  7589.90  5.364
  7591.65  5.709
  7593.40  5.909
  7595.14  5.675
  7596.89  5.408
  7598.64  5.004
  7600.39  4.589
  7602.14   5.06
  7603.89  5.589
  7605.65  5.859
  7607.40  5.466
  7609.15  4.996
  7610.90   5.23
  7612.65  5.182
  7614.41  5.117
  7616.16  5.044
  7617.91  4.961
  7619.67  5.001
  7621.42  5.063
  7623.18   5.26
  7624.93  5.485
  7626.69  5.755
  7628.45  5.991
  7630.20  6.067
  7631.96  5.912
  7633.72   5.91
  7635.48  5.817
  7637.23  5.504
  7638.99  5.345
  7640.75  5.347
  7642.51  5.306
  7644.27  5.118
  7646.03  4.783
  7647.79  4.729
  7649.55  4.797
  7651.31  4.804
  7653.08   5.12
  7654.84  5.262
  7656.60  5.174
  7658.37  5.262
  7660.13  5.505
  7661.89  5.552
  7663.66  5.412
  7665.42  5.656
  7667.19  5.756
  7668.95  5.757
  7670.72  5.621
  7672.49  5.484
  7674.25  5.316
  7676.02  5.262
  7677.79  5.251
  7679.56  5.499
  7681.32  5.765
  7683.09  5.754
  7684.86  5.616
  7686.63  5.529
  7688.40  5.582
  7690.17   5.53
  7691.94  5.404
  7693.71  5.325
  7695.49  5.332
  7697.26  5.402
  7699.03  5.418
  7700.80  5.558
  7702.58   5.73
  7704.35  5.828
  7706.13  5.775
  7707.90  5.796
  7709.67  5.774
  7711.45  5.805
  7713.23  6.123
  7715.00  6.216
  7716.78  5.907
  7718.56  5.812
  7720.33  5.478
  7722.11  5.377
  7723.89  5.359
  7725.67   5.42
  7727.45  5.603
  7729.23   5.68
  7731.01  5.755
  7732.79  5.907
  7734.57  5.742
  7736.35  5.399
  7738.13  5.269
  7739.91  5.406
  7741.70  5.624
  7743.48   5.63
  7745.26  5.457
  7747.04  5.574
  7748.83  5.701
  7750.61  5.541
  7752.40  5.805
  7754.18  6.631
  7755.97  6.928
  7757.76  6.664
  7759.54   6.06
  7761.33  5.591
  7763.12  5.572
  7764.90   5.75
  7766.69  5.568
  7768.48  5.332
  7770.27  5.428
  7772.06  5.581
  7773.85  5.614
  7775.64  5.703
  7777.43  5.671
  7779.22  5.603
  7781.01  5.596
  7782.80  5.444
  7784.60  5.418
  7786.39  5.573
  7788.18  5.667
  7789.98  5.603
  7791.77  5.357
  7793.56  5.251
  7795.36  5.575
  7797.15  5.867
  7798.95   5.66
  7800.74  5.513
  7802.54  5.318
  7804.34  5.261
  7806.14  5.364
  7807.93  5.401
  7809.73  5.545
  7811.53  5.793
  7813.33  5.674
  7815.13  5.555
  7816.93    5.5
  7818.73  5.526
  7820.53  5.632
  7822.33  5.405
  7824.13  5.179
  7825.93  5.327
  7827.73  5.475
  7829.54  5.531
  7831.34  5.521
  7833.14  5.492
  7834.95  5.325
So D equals 7797.15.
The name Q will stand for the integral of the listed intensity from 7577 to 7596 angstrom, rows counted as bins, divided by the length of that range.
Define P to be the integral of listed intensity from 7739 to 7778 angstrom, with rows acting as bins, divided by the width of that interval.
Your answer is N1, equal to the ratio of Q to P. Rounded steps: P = 5.77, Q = 5.60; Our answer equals 0.97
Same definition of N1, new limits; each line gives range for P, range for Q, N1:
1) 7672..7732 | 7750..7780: 1.04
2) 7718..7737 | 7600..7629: 0.94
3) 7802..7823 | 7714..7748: 1.02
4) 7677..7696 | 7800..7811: 0.98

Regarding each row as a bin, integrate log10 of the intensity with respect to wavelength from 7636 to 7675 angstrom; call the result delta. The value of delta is 28.2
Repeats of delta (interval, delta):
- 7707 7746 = 29.4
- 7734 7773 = 29.5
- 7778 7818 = 29.7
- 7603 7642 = 28.7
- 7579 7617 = 27.8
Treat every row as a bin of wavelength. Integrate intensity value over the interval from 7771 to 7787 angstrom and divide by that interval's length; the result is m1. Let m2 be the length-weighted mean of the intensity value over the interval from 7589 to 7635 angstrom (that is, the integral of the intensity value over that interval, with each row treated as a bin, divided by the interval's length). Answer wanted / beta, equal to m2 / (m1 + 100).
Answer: 0.0512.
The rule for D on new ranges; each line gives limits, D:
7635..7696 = 7635.48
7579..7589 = 7582.91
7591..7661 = 7630.20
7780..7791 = 7788.18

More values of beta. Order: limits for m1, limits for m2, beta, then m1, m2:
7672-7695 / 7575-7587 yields 0.0528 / 5.48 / 5.57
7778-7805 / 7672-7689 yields 0.0522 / 5.52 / 5.51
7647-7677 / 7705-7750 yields 0.0538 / 5.32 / 5.66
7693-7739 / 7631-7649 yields 0.0508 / 5.65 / 5.37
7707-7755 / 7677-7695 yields 0.0522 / 5.70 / 5.52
